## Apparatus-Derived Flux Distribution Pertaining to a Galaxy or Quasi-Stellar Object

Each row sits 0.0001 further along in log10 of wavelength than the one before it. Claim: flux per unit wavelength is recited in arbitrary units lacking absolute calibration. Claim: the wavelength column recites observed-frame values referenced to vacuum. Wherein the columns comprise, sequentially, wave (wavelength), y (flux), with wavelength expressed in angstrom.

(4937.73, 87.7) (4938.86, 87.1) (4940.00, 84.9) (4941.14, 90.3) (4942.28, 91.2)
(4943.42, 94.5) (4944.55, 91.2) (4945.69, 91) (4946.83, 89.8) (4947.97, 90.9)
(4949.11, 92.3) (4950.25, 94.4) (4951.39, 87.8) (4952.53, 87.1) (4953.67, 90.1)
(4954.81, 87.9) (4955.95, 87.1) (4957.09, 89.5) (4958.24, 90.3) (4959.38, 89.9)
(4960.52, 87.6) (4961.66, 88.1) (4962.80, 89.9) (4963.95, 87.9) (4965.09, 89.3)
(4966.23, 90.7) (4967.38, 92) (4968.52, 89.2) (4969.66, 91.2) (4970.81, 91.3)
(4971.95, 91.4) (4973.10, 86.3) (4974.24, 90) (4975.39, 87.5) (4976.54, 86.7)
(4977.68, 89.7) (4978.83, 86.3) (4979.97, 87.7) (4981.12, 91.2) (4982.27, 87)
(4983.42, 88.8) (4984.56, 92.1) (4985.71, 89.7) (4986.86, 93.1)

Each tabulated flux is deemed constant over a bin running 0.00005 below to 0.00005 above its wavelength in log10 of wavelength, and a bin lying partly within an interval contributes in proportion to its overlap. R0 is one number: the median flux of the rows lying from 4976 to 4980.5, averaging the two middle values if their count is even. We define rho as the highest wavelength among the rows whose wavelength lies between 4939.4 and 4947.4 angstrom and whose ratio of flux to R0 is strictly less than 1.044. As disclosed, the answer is 4946.83 angstrom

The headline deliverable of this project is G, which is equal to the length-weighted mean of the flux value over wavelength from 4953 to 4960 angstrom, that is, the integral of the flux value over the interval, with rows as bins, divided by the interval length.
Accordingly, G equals 89.1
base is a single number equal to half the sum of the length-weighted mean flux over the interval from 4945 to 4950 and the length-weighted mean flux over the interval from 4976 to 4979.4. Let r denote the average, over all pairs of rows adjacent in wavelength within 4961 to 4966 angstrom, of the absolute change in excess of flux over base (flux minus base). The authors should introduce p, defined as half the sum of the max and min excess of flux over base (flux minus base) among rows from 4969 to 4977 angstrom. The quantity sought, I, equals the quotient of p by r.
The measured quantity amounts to -0.3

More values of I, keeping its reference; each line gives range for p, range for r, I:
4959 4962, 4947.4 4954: -0.2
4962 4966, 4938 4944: -0.2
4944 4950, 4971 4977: 0.5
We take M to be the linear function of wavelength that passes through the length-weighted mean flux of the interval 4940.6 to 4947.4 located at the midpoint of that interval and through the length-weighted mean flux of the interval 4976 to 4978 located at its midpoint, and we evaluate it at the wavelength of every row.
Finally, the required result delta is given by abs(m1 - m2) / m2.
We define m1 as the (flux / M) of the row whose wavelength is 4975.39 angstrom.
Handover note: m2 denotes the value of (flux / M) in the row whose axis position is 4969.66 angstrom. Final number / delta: 0.035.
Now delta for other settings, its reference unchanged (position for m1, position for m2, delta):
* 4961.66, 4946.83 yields 0.004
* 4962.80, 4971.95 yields 0.026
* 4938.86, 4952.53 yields 0.014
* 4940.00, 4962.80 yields 0.077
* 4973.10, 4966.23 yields 0.042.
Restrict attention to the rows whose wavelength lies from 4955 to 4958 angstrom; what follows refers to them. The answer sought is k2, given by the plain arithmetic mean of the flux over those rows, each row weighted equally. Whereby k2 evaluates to 88.3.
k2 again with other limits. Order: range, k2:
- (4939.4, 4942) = 87.6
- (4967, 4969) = 90.6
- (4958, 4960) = 90.1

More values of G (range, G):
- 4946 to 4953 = 90.4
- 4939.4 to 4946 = 90.5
